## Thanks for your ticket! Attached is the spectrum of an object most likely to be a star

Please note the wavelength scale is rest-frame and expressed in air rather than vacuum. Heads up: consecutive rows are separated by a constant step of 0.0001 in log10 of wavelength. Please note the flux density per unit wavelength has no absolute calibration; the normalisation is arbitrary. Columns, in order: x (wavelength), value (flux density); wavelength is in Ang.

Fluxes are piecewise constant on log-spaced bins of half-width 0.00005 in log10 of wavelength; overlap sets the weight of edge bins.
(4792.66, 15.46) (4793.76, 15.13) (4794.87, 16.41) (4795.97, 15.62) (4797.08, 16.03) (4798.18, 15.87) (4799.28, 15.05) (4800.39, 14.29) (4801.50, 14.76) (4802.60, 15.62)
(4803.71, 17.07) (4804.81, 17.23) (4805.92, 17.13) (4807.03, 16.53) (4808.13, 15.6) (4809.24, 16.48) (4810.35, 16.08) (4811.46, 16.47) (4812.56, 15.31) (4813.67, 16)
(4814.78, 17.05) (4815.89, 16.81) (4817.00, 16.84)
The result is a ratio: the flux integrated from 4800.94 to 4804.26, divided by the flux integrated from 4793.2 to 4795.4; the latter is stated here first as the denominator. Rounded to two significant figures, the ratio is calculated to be 1.5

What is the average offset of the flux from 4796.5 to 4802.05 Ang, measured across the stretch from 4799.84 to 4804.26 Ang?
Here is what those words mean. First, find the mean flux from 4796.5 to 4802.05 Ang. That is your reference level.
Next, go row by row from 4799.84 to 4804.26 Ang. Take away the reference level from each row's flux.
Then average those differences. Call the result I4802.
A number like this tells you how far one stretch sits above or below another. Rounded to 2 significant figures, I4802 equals 0.24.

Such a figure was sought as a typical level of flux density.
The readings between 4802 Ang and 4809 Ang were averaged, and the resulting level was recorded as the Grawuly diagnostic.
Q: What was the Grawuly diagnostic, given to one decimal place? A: 16.5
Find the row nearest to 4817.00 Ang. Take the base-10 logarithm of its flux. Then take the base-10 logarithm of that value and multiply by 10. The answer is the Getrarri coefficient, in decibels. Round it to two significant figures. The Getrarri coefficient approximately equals 0.89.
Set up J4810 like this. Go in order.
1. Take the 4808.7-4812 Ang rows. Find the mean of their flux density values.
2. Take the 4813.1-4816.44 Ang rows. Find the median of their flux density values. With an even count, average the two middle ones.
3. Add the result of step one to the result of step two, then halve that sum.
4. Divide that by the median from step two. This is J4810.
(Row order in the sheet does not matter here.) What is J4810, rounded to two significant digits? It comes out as 0.99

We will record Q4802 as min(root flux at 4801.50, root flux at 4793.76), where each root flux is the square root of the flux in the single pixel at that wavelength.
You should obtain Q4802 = 3.84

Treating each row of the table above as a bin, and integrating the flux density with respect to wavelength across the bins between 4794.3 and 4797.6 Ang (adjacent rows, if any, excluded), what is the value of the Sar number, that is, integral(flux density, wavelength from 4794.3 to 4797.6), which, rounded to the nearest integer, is 53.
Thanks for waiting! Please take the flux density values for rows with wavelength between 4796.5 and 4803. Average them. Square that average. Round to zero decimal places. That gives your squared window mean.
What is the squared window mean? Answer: 233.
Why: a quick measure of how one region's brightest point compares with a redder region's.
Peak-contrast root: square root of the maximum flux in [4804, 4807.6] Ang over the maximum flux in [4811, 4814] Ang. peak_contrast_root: 1.02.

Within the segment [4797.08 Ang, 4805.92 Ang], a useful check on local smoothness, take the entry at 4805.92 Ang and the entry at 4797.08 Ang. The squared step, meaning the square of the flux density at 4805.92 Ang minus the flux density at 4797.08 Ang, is 1.2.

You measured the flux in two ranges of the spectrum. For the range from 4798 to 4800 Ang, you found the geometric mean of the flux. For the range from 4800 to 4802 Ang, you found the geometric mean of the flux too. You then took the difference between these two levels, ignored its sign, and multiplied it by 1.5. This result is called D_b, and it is 1.4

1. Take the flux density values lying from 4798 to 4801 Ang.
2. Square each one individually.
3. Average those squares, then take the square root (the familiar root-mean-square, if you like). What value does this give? 15.1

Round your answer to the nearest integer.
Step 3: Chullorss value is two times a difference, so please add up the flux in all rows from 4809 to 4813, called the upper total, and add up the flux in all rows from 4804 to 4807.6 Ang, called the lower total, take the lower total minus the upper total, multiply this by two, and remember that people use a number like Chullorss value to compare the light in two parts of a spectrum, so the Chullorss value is -27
